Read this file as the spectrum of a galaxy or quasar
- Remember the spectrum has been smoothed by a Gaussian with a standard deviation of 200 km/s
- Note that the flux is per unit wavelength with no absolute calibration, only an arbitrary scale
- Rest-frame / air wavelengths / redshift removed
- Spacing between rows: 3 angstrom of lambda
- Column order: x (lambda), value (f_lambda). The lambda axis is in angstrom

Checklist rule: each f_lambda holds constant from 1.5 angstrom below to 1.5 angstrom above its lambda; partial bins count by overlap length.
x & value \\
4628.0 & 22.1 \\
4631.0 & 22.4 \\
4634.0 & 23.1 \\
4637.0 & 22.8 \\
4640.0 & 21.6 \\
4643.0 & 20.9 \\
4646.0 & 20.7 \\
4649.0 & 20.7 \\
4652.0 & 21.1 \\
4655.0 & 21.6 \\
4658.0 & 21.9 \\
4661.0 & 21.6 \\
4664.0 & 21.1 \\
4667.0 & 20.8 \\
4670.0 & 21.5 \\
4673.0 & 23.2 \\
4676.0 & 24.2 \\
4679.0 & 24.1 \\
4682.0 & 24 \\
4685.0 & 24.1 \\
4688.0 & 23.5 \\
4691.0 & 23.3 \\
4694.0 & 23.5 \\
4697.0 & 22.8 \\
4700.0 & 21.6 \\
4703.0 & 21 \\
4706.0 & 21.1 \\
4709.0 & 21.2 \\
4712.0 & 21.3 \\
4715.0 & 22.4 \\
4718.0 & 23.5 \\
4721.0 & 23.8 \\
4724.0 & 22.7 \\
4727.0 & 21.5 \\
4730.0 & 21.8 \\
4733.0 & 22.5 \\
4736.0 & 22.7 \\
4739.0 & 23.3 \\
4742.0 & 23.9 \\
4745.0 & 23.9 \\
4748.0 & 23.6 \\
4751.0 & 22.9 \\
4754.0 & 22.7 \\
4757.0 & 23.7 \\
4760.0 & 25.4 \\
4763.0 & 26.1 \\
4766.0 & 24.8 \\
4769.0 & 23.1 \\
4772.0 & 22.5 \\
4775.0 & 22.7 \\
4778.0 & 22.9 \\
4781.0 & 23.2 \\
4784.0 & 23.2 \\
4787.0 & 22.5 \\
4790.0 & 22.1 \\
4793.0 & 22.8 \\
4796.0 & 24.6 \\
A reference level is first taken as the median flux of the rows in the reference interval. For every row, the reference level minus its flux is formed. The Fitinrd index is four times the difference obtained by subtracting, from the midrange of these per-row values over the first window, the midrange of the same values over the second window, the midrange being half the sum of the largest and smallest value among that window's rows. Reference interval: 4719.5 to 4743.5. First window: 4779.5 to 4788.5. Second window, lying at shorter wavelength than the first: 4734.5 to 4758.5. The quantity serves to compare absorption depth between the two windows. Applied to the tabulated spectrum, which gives 1.8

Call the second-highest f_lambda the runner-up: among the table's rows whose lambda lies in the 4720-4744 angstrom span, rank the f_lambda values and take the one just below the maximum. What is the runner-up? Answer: 23.8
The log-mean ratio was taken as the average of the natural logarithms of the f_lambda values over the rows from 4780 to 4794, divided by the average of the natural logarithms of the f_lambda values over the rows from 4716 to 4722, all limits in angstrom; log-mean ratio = 0.99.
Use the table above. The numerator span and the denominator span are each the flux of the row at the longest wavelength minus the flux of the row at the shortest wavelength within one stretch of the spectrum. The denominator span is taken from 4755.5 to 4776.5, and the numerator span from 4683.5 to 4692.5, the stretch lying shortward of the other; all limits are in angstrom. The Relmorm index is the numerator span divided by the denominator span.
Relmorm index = 0.8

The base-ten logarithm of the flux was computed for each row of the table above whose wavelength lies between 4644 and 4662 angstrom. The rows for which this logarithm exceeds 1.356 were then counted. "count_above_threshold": 0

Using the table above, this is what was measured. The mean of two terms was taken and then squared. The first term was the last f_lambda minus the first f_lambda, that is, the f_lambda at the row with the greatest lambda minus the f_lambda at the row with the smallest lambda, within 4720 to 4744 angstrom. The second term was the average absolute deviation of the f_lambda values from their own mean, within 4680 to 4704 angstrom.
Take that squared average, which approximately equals 0.24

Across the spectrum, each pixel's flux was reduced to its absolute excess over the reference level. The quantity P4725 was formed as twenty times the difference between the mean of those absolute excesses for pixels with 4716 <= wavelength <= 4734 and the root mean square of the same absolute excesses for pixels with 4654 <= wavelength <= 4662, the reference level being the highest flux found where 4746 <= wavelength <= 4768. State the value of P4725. -19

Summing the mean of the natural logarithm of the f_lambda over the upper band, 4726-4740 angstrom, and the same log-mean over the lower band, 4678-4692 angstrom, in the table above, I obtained 6.28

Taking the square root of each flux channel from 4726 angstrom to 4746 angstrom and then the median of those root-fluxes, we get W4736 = 4.76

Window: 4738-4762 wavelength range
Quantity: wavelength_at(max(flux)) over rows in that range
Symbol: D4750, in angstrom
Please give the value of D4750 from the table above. 4760.0 angstrom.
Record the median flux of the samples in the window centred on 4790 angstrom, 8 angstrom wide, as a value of 22.5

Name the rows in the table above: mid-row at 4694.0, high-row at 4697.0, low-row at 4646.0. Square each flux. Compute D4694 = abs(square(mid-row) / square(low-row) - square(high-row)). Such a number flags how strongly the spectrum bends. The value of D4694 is 519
